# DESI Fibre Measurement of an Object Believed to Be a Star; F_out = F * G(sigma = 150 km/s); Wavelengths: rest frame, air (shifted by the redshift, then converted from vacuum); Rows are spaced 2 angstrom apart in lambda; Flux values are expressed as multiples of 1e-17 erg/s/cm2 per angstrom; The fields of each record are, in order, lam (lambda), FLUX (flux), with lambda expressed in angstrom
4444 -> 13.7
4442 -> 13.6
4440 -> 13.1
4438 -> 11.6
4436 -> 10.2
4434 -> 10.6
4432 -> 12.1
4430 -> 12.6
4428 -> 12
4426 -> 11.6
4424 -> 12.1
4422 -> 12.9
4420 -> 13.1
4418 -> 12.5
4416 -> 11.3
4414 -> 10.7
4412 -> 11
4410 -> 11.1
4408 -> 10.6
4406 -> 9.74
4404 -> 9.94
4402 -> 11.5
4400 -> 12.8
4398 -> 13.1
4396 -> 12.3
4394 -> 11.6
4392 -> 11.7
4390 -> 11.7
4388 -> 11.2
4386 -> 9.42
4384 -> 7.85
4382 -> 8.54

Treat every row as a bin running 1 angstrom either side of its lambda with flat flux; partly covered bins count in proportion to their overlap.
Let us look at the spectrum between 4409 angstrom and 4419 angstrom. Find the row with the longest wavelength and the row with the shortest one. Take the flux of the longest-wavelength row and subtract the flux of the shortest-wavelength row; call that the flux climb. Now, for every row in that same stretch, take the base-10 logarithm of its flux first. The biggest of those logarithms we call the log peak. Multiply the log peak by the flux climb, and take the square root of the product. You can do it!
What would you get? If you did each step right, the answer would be 1.2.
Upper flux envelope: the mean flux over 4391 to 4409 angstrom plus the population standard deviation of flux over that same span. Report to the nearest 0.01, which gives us 12.59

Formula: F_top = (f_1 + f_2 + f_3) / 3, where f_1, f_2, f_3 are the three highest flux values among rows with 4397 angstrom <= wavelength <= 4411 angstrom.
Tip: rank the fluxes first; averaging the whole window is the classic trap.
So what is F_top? 12.5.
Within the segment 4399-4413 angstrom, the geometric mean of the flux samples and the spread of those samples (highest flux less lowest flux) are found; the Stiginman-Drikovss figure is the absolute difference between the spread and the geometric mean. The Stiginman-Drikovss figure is 7.9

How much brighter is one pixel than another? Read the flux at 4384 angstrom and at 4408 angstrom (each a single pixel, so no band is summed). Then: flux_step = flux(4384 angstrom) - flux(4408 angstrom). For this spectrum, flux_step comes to -3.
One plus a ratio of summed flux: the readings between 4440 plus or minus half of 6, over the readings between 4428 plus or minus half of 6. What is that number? 2.06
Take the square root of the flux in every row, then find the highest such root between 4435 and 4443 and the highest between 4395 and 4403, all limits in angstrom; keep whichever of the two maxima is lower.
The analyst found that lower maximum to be 3.62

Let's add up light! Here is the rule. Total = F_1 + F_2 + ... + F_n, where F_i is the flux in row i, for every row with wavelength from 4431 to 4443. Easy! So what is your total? 71.2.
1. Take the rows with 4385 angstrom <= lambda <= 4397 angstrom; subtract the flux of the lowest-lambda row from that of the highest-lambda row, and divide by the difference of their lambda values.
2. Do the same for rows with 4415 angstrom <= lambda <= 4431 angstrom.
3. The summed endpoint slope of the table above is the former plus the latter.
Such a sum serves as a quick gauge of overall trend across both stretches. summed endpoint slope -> 0.4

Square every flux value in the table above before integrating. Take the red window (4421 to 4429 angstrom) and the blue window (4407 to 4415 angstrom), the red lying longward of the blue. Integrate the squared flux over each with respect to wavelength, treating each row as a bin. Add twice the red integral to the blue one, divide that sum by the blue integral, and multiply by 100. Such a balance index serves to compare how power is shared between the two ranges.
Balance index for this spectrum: 351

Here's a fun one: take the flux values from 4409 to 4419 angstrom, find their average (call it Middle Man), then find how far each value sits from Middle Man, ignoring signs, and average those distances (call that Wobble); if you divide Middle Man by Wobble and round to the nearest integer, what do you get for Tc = 24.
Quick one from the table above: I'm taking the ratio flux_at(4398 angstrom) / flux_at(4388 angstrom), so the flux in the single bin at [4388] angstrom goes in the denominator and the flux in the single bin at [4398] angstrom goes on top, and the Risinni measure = 1.17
